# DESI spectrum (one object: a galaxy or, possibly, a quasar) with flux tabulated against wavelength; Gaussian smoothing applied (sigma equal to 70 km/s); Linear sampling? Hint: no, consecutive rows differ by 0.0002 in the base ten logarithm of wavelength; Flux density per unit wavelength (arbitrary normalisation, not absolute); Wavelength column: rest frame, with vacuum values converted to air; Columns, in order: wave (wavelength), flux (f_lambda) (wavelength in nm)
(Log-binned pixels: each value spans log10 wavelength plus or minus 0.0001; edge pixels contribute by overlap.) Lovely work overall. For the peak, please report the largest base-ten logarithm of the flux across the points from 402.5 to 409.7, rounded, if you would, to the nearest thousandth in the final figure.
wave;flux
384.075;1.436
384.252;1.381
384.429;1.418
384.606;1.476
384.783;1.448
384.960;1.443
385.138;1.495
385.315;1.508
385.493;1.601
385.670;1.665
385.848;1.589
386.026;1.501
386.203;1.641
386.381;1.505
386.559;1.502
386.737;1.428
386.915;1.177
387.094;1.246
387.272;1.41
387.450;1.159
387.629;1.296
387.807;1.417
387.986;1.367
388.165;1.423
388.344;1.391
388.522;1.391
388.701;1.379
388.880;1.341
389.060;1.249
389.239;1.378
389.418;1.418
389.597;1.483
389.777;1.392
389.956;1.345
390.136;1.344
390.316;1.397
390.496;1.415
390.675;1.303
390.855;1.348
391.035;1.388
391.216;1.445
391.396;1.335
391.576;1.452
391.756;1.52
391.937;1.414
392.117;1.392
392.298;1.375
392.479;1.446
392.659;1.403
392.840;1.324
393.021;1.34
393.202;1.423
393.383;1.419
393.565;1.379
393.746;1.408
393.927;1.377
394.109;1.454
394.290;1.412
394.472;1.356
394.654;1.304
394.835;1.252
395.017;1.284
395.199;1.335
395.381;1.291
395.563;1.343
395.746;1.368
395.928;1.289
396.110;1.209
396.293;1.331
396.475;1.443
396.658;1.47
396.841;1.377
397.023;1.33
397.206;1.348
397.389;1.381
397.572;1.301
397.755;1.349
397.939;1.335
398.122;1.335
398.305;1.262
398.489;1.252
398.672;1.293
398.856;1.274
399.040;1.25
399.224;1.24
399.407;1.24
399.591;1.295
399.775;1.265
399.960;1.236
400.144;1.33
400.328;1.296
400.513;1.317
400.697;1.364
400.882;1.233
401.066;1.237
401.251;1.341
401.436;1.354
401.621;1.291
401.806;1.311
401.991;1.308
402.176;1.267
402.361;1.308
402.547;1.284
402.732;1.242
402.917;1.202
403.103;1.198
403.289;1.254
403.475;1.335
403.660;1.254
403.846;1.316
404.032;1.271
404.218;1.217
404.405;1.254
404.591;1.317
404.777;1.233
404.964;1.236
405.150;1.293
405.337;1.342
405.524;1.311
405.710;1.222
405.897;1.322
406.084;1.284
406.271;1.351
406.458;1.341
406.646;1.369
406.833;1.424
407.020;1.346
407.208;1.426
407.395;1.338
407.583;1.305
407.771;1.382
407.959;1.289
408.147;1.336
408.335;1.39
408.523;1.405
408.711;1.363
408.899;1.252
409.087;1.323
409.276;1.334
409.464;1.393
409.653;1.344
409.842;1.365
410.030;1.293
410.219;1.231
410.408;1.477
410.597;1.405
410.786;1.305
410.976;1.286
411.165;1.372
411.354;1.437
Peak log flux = 0.154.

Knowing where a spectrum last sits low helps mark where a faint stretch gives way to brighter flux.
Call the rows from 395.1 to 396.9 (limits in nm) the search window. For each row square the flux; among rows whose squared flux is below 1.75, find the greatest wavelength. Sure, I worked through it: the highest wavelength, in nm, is 396.110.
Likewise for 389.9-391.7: 390.675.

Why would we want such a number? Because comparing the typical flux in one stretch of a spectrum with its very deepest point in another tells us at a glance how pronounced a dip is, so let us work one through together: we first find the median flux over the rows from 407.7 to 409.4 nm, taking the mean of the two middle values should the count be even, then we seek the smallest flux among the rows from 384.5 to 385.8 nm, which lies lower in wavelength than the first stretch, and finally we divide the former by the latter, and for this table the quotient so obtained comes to 0.93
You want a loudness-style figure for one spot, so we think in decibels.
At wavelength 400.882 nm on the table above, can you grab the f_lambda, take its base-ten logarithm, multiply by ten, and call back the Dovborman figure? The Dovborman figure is 0.91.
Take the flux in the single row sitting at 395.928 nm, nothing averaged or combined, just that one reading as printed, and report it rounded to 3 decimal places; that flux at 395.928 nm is 1.289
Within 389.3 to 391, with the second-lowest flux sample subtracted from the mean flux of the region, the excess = 0.039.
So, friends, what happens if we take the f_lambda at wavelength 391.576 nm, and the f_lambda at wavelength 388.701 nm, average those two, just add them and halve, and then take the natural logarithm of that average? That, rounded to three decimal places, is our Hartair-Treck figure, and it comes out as 0.347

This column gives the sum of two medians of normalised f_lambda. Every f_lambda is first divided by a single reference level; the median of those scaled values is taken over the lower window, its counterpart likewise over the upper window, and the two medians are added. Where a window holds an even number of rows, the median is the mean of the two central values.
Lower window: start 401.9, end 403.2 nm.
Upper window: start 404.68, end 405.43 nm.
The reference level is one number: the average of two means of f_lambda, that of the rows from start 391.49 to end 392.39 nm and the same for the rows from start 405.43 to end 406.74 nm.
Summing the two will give 1.84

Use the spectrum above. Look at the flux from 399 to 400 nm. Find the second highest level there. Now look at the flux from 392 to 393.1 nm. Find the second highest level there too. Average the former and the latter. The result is 1.33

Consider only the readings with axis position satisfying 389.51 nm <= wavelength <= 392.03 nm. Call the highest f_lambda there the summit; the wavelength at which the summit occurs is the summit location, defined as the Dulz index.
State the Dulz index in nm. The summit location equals 391.756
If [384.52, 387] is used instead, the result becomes 385.670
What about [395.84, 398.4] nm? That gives 396.658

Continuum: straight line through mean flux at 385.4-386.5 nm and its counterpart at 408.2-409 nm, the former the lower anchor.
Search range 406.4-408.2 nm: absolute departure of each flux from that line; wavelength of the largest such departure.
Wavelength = 407.959 nm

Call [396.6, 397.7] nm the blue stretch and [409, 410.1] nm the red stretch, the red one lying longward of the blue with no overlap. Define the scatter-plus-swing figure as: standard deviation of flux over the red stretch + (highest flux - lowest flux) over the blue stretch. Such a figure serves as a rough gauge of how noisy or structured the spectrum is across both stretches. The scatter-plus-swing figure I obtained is 0.20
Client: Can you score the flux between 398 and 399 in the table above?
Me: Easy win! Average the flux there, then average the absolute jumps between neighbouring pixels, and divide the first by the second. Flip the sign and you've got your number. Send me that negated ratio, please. -36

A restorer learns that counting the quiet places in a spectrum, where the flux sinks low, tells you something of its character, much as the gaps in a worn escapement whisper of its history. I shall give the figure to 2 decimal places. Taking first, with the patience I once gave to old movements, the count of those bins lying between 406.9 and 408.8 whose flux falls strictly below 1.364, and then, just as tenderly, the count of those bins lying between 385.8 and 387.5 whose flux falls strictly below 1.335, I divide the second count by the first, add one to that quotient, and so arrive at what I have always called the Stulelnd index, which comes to 1.50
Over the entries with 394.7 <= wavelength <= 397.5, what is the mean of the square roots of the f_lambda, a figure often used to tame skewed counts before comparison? 1.16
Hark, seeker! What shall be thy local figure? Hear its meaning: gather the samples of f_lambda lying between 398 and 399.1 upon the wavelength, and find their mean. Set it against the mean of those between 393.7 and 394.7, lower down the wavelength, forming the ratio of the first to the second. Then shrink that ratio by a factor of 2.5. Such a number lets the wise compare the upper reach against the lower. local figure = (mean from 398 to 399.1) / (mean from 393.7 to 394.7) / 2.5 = 0.369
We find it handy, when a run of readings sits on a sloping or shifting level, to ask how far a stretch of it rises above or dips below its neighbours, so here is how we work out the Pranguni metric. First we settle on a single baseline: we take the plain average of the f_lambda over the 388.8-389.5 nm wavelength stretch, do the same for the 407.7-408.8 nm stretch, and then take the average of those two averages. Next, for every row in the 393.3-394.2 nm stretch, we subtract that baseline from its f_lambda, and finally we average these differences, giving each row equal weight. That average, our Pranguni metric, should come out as 0.05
